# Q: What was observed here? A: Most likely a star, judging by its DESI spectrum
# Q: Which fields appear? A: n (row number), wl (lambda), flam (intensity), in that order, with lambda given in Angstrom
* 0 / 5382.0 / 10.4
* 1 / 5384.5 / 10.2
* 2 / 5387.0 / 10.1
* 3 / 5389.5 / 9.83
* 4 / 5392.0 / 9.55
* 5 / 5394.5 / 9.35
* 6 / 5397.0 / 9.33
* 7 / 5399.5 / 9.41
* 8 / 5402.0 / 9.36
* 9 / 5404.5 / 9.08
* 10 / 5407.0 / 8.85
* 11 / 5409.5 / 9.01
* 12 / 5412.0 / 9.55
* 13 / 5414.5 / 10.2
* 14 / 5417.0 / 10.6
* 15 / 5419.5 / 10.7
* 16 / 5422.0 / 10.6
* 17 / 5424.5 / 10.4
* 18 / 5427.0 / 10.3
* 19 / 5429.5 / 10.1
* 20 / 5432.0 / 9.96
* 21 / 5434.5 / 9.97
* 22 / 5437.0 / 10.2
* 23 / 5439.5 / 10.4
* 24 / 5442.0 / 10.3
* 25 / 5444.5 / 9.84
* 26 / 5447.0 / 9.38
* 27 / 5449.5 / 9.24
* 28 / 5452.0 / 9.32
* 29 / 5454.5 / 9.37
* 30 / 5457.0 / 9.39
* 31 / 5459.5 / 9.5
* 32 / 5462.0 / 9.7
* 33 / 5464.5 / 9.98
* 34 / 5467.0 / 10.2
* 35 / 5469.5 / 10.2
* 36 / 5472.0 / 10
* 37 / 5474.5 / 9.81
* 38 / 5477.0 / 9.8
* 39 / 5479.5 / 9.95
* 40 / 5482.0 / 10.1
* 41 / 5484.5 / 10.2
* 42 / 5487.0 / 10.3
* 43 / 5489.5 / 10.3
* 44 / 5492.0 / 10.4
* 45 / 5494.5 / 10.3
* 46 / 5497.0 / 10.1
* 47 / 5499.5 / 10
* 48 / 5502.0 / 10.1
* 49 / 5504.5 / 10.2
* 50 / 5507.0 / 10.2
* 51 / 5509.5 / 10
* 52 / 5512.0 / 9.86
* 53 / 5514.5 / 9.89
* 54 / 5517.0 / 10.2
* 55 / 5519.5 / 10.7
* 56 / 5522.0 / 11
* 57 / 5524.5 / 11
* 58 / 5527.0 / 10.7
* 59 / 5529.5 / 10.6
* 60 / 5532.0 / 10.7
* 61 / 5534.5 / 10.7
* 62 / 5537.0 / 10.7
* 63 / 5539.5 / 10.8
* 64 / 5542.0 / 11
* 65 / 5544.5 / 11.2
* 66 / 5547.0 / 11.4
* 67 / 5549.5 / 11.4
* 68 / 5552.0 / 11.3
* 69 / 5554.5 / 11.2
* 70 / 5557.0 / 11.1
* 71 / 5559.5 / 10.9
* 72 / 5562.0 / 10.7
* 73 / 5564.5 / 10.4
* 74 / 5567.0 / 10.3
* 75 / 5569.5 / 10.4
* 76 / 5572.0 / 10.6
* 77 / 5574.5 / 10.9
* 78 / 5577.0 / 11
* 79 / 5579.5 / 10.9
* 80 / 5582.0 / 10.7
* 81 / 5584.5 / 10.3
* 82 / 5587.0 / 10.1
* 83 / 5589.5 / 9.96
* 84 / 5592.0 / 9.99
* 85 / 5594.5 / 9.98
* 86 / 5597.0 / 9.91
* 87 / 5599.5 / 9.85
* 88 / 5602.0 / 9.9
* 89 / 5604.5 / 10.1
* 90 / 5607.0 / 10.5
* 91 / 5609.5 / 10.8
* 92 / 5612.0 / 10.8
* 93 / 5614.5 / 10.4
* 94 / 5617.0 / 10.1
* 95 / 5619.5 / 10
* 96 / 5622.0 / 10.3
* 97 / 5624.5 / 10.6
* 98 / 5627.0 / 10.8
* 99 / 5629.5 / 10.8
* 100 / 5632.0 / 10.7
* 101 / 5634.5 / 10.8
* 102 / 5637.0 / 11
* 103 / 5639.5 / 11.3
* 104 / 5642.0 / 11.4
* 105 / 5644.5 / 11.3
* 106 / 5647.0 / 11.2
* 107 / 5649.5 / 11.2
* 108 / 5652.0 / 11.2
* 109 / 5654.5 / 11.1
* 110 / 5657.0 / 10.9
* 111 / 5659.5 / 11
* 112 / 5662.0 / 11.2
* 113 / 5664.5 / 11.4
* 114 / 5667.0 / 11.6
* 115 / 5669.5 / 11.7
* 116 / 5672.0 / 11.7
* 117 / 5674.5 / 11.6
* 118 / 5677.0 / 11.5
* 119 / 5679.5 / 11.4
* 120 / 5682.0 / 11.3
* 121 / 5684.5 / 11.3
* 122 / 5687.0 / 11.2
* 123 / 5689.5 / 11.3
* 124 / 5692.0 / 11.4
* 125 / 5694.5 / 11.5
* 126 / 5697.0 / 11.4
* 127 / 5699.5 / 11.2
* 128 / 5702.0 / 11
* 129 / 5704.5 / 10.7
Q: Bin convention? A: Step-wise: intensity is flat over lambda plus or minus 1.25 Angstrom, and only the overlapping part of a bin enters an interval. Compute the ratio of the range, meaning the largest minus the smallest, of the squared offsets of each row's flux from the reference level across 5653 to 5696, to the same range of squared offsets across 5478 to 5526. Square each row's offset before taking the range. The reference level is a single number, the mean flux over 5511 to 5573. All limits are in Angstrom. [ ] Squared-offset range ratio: 1.1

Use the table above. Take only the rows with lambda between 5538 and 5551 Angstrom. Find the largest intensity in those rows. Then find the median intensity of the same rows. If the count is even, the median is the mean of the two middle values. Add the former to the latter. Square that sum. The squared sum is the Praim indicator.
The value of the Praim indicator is 511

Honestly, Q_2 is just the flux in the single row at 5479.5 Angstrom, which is 9.95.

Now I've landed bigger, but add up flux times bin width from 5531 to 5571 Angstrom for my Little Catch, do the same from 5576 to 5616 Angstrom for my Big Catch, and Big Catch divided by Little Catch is 0.95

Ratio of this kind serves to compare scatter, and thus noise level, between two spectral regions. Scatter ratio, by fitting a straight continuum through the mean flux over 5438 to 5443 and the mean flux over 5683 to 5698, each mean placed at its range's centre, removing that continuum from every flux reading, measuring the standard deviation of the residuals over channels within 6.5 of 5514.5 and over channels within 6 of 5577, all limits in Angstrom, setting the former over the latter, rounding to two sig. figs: 2.1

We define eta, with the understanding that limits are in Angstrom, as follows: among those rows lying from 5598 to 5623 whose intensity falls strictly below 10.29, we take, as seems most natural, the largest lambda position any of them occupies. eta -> 5619.5 Angstrom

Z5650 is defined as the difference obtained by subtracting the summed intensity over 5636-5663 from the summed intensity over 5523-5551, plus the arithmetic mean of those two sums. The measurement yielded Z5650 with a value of 119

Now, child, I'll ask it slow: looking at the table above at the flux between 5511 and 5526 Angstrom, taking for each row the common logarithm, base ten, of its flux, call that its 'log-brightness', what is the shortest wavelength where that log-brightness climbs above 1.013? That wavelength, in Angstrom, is 5519.5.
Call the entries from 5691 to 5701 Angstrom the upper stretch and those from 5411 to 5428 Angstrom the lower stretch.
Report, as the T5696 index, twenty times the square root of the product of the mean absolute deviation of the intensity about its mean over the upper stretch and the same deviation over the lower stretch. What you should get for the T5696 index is 3.1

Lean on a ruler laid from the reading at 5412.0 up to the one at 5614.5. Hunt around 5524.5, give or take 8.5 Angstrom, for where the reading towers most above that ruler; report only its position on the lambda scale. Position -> 5522.0 Angstrom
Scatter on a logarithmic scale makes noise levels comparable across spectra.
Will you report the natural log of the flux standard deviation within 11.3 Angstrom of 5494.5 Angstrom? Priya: -2.1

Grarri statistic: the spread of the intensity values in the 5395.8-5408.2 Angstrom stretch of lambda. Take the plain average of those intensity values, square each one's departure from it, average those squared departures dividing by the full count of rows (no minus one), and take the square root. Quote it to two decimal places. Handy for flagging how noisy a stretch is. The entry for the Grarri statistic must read 0.21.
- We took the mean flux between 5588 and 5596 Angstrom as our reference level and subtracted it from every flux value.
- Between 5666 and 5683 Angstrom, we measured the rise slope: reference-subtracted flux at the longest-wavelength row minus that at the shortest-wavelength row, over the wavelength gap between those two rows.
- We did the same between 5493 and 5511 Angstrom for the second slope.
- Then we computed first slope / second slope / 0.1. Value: 10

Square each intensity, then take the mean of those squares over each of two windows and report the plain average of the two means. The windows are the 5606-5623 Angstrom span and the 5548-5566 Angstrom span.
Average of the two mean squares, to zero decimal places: 115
